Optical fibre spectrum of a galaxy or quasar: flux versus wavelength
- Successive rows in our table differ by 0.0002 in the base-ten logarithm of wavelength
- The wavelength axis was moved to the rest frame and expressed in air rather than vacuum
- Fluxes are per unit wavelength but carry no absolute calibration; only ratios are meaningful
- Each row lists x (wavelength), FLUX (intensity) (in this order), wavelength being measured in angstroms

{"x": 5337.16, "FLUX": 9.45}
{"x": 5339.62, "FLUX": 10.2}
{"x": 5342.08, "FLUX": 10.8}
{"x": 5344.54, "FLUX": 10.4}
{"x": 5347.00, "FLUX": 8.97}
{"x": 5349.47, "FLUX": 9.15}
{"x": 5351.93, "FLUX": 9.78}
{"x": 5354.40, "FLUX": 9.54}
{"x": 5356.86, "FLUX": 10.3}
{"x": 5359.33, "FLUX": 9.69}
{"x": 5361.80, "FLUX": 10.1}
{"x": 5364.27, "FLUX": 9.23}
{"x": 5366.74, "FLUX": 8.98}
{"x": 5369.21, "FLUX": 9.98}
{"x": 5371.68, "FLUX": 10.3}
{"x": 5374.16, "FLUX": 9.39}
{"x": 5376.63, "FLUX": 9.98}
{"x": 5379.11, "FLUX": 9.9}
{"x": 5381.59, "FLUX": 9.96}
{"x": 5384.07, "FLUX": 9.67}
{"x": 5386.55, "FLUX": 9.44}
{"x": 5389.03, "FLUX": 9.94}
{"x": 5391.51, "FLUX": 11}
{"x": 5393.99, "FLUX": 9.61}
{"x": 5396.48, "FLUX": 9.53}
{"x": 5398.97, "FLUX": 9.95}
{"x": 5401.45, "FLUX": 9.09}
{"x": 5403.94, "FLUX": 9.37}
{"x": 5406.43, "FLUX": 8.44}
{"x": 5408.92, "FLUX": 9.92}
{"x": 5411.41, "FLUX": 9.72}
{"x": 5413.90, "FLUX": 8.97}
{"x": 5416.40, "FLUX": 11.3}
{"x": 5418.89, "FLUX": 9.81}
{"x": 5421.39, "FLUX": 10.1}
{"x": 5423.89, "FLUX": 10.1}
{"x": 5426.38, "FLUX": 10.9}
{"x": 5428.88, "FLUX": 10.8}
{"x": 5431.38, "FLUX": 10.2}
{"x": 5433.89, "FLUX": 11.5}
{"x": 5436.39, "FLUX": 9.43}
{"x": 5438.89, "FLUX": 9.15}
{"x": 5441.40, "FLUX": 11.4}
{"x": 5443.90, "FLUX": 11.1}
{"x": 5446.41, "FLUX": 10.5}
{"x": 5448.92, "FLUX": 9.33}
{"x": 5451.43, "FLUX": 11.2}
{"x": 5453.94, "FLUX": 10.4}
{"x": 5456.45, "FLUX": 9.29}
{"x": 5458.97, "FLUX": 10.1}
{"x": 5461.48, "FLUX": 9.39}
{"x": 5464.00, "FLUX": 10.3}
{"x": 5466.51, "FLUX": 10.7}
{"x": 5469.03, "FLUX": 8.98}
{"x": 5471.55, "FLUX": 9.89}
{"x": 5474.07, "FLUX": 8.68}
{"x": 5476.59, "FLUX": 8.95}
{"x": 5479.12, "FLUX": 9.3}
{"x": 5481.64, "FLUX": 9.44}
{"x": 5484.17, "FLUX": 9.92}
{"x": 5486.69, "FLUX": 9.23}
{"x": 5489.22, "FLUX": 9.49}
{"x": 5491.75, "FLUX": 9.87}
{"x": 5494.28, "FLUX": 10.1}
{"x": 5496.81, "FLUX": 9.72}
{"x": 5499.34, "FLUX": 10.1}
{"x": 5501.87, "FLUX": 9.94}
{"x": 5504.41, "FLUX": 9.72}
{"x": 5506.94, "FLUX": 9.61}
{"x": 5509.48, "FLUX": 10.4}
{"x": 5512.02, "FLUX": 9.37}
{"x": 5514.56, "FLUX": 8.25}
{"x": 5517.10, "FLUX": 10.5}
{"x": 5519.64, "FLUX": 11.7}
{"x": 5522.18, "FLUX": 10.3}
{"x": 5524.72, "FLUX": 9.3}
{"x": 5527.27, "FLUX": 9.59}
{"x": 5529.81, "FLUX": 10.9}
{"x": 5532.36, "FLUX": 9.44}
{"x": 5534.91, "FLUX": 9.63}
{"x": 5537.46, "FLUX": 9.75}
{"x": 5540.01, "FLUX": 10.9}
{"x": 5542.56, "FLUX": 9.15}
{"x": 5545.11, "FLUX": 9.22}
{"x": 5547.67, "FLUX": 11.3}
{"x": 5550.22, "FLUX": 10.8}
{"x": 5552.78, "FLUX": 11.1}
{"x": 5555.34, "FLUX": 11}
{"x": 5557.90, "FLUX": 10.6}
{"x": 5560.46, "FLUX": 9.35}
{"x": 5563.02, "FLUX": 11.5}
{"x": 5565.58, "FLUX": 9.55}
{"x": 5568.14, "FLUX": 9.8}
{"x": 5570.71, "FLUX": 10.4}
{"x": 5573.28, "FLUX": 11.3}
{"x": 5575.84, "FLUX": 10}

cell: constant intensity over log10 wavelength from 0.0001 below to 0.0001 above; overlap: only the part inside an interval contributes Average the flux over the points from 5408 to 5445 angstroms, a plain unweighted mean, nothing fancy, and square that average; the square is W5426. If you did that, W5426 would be 106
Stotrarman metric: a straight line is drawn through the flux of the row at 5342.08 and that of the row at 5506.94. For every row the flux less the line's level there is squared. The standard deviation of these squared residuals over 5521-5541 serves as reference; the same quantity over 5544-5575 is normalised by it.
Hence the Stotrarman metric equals 1.9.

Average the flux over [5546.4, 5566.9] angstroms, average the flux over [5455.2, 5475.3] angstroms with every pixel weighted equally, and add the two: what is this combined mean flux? 20.3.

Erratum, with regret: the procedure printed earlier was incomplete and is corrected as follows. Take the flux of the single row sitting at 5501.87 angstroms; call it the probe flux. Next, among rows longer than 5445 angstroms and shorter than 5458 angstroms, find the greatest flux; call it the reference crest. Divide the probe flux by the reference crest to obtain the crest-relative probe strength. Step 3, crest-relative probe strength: 0.89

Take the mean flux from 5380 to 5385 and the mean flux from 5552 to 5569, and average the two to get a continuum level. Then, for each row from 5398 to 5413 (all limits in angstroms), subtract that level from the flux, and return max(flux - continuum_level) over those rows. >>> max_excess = -0.2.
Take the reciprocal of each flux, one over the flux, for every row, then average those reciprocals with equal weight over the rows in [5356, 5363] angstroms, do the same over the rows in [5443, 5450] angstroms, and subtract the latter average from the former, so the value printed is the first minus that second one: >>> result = 0.002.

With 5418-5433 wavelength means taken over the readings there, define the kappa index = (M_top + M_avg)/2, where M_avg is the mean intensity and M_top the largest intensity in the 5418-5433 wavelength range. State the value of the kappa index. 10.6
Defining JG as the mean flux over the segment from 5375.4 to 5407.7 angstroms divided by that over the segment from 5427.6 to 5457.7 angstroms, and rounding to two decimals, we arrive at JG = 0.93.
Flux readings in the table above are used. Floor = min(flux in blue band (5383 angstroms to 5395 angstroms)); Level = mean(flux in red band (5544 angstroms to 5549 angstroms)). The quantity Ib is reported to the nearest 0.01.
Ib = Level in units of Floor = 1.09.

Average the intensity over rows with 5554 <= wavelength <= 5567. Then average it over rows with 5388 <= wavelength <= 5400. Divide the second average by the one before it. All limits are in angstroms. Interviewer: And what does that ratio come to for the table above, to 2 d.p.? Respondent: 0.96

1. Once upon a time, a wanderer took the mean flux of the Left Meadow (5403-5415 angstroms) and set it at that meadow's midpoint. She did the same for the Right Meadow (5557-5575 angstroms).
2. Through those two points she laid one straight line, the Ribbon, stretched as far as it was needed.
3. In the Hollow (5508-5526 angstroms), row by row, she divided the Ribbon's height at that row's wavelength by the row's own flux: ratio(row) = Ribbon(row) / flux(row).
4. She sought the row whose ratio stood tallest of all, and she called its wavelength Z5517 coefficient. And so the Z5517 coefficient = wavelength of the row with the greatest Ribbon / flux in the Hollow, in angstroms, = 5514.56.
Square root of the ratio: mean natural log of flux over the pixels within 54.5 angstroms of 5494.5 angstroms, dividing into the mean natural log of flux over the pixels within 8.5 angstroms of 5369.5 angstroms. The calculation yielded 1.00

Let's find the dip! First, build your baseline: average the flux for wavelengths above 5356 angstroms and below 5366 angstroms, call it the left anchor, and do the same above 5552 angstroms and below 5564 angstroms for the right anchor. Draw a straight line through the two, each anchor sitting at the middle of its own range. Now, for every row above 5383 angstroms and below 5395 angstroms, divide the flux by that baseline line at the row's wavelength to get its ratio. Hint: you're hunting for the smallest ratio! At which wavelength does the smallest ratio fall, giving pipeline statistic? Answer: 5386.55 angstroms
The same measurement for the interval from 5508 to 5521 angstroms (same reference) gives 5514.56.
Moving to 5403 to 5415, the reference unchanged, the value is 5406.43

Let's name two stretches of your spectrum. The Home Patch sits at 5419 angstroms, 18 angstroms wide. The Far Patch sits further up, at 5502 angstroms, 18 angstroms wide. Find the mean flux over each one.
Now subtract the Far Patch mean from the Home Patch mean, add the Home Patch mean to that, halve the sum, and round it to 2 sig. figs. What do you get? 5.2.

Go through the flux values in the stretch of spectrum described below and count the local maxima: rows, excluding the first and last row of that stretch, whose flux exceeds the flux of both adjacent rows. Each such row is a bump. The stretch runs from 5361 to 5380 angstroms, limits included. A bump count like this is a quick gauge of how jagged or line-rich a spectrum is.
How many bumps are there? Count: 2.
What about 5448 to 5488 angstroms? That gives 5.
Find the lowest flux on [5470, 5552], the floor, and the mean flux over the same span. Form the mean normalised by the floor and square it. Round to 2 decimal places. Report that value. 1.42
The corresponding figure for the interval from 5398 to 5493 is 1.38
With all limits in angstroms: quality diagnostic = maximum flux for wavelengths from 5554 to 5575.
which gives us 11.5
